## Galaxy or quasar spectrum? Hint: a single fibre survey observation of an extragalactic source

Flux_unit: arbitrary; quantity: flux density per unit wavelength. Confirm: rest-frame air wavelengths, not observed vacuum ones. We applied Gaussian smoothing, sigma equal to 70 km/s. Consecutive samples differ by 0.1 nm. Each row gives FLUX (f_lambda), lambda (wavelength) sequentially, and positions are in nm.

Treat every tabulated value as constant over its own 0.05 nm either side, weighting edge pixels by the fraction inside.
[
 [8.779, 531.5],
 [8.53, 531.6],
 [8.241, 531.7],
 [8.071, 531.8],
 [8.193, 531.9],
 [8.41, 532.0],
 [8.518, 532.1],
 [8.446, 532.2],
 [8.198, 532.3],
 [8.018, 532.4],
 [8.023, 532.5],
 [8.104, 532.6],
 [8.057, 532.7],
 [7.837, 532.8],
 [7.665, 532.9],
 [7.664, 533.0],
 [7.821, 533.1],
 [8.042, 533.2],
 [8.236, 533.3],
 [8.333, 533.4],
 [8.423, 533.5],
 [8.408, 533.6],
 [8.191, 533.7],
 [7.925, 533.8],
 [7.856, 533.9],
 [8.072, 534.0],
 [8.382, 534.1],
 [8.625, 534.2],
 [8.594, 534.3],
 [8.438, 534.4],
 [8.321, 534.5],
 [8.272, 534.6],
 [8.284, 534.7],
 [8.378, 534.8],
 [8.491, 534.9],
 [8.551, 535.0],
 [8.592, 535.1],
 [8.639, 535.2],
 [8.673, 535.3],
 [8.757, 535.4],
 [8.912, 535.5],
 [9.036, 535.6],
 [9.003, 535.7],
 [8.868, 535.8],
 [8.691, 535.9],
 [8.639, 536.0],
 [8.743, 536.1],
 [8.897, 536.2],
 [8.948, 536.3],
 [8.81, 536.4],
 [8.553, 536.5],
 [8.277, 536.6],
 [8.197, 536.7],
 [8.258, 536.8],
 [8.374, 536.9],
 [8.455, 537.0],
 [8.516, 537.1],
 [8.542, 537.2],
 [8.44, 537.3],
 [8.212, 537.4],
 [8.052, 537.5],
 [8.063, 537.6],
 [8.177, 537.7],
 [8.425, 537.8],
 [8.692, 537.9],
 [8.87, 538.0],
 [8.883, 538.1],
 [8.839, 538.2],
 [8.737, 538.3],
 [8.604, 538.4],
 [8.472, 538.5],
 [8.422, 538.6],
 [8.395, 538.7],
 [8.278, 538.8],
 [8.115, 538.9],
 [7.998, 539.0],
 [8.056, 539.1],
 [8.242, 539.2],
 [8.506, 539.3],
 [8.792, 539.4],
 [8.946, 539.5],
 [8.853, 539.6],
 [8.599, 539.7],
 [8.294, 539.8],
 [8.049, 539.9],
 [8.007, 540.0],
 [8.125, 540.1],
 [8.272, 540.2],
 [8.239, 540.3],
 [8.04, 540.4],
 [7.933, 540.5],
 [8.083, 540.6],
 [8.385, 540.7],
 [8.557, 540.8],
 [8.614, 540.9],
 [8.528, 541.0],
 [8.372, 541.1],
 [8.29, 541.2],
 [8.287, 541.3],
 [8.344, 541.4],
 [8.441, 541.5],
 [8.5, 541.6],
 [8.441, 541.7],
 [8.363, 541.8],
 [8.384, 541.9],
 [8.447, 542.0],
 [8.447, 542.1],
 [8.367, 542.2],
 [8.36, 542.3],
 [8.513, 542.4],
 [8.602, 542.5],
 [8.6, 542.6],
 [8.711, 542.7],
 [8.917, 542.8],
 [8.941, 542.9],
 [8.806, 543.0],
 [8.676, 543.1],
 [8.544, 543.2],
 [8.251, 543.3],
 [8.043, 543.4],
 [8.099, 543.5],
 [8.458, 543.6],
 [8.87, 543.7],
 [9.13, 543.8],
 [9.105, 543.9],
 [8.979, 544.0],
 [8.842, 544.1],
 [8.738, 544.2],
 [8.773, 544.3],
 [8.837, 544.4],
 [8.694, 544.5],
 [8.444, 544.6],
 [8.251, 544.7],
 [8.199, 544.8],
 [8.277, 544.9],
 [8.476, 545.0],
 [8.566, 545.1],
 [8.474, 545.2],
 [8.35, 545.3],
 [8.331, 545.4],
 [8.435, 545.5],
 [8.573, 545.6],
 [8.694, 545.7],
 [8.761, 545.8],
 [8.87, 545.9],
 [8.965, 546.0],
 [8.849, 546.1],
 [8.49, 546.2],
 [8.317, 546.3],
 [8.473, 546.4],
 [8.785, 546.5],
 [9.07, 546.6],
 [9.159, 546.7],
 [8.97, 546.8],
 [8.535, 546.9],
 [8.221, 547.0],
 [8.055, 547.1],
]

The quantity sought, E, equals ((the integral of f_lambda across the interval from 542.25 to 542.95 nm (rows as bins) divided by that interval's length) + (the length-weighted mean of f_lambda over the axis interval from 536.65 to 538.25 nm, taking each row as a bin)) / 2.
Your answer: 8.55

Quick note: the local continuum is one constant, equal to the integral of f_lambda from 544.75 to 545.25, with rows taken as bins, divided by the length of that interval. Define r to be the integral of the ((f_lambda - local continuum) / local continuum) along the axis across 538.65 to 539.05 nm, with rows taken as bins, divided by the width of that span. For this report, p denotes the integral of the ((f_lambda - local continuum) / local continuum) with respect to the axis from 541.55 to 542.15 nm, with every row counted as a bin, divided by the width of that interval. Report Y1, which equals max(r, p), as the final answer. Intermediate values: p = 0.00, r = -0.02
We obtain 0.004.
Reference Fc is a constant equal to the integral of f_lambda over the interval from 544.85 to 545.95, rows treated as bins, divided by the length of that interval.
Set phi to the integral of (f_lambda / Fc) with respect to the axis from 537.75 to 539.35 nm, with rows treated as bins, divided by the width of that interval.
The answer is 0.99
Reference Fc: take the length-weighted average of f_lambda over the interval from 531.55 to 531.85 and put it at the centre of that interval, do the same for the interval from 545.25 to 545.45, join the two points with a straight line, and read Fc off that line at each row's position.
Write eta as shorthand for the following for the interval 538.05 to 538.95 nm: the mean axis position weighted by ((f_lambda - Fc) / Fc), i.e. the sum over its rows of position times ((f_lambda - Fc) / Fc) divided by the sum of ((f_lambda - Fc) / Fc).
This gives 538.21 nm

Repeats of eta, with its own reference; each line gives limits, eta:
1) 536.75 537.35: 537.15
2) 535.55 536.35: 535.93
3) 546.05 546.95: 546.57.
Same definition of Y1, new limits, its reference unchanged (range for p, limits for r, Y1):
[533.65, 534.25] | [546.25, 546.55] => 0.015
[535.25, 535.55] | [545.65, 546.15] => 0.051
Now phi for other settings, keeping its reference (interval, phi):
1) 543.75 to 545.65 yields 1.01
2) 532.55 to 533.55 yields 0.94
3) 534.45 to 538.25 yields 1.00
